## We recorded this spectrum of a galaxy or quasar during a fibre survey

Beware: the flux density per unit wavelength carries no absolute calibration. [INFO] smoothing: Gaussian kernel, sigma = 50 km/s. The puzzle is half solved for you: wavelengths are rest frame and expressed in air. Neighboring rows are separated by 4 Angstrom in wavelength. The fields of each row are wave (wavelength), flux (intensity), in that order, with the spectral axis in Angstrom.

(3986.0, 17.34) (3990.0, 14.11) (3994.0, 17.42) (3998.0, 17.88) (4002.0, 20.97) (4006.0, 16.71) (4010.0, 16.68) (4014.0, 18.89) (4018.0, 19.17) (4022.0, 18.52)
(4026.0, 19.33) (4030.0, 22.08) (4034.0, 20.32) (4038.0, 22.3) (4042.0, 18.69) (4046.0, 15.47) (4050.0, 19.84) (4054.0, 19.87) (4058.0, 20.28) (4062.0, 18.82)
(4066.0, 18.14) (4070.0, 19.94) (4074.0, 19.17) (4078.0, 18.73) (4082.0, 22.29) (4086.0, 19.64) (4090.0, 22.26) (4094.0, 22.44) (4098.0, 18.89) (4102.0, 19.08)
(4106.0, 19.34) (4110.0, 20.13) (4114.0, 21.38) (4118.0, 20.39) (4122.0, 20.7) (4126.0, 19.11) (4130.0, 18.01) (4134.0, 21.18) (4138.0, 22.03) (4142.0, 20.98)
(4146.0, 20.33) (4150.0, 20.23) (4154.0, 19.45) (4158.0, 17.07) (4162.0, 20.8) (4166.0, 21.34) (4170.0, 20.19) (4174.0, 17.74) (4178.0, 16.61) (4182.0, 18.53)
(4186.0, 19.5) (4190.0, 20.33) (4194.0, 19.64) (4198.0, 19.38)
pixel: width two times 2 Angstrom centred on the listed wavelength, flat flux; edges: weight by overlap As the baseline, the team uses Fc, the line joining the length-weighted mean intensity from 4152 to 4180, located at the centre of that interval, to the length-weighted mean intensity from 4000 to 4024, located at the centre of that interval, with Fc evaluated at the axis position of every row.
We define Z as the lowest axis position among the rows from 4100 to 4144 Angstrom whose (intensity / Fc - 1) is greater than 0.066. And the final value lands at 4110.0 Angstrom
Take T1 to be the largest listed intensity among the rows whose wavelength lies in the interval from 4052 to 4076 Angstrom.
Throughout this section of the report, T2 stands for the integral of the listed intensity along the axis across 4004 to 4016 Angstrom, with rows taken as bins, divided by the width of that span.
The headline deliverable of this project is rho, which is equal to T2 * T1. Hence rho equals 353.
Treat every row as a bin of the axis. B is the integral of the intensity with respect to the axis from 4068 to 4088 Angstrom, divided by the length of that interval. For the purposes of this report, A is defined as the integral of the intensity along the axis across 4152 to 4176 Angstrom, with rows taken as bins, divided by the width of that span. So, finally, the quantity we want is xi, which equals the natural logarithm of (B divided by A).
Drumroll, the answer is 0.03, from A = 19.4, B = 20.0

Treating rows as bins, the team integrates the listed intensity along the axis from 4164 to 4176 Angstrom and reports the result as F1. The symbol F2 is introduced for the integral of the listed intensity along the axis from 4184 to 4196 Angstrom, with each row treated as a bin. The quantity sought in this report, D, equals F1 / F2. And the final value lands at 1.00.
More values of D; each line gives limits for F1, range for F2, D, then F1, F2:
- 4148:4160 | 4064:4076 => 0.99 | 227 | 229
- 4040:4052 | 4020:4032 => 0.90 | 216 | 240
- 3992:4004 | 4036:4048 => 1.00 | 225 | 226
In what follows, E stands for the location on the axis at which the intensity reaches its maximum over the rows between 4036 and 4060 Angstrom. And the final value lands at 4038.0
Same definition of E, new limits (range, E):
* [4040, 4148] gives 4094.0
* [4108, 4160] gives 4138.0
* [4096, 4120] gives 4114.0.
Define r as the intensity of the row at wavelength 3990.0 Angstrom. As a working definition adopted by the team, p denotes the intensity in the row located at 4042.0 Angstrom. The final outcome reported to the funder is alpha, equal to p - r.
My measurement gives 4.6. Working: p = 18.69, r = 14.11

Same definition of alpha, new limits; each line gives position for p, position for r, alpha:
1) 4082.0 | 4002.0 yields 1.3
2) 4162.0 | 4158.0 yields 3.7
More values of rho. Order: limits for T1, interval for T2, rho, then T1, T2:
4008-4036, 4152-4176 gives 429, 22.08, 19.4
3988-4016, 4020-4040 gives 430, 20.97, 20.5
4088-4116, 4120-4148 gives 456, 22.44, 20.3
